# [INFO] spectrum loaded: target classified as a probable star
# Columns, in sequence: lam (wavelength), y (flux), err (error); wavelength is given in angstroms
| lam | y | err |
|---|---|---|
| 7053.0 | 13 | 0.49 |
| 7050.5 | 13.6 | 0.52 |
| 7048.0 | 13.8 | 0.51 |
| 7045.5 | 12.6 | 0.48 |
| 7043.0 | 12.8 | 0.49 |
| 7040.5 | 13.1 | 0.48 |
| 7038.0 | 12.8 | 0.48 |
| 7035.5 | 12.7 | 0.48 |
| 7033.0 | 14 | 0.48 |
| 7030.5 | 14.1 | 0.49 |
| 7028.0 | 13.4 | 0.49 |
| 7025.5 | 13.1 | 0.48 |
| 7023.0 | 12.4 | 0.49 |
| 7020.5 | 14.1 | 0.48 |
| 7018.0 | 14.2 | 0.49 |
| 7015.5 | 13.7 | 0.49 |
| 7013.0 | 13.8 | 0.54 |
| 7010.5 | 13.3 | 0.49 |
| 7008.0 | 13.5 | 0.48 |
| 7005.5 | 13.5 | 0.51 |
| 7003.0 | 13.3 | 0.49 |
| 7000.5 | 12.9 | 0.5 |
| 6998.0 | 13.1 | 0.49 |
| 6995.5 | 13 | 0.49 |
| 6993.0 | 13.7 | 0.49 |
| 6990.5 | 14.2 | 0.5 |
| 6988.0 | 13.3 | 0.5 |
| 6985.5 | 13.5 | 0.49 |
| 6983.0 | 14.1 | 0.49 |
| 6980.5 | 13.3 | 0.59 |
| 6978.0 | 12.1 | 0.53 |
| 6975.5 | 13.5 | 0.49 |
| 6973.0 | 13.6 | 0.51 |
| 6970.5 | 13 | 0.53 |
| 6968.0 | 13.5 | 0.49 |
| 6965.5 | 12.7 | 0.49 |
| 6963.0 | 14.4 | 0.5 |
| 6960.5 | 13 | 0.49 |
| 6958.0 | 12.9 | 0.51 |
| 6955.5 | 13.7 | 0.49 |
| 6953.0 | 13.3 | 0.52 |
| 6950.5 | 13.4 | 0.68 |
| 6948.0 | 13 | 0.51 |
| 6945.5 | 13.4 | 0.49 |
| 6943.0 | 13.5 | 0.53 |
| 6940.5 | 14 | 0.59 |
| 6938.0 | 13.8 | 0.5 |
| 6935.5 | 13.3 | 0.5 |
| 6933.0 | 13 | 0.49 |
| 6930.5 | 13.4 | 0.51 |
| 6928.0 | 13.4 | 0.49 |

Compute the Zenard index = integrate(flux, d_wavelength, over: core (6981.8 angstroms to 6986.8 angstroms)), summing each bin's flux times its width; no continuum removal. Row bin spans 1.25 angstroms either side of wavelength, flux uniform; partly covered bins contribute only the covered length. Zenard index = 69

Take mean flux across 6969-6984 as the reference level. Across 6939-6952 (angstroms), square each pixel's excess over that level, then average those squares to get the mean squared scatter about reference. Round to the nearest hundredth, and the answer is 0.14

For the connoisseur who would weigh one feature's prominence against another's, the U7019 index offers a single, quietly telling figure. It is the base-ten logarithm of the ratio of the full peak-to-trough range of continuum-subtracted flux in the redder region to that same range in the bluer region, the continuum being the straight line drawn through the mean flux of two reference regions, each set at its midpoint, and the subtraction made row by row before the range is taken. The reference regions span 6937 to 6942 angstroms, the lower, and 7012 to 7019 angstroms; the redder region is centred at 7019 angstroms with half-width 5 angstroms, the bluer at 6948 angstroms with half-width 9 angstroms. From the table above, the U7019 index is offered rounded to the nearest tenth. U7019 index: 0.3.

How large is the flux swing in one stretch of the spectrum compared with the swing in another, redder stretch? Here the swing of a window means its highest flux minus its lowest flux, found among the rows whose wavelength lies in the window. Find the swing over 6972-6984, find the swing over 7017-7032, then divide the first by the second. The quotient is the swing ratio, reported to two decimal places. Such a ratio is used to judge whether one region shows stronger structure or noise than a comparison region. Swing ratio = 1.11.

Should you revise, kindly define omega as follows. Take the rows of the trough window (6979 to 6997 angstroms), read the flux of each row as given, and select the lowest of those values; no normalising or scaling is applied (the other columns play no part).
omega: 13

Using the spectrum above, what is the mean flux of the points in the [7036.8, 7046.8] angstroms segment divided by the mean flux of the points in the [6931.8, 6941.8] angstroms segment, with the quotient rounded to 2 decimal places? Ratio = 0.95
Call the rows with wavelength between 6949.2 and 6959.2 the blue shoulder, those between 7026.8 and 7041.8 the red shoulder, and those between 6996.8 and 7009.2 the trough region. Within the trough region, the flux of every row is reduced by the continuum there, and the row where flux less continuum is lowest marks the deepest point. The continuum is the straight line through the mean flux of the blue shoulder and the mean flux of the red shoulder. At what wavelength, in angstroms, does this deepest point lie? 7000.5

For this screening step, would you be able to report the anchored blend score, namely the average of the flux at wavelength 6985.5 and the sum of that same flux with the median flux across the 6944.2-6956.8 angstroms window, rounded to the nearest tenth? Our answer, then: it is 20.2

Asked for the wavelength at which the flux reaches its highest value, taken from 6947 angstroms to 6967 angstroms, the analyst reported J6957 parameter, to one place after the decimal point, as 6963.0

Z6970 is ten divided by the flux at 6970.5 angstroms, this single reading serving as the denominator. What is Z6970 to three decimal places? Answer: 0.769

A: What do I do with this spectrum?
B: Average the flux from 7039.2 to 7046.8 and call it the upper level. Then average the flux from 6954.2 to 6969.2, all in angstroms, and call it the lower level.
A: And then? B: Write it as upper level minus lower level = -0.53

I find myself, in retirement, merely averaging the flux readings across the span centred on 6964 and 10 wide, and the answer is 13.4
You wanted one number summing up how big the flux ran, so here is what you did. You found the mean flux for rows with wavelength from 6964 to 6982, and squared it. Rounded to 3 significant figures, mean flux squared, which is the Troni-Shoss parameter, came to 172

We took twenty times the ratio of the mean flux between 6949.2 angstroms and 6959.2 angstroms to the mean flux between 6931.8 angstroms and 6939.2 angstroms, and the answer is 19.9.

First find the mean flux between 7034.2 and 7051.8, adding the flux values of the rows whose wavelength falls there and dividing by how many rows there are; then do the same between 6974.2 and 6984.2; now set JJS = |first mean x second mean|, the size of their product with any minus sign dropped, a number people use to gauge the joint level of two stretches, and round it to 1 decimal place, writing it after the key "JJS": 173.0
